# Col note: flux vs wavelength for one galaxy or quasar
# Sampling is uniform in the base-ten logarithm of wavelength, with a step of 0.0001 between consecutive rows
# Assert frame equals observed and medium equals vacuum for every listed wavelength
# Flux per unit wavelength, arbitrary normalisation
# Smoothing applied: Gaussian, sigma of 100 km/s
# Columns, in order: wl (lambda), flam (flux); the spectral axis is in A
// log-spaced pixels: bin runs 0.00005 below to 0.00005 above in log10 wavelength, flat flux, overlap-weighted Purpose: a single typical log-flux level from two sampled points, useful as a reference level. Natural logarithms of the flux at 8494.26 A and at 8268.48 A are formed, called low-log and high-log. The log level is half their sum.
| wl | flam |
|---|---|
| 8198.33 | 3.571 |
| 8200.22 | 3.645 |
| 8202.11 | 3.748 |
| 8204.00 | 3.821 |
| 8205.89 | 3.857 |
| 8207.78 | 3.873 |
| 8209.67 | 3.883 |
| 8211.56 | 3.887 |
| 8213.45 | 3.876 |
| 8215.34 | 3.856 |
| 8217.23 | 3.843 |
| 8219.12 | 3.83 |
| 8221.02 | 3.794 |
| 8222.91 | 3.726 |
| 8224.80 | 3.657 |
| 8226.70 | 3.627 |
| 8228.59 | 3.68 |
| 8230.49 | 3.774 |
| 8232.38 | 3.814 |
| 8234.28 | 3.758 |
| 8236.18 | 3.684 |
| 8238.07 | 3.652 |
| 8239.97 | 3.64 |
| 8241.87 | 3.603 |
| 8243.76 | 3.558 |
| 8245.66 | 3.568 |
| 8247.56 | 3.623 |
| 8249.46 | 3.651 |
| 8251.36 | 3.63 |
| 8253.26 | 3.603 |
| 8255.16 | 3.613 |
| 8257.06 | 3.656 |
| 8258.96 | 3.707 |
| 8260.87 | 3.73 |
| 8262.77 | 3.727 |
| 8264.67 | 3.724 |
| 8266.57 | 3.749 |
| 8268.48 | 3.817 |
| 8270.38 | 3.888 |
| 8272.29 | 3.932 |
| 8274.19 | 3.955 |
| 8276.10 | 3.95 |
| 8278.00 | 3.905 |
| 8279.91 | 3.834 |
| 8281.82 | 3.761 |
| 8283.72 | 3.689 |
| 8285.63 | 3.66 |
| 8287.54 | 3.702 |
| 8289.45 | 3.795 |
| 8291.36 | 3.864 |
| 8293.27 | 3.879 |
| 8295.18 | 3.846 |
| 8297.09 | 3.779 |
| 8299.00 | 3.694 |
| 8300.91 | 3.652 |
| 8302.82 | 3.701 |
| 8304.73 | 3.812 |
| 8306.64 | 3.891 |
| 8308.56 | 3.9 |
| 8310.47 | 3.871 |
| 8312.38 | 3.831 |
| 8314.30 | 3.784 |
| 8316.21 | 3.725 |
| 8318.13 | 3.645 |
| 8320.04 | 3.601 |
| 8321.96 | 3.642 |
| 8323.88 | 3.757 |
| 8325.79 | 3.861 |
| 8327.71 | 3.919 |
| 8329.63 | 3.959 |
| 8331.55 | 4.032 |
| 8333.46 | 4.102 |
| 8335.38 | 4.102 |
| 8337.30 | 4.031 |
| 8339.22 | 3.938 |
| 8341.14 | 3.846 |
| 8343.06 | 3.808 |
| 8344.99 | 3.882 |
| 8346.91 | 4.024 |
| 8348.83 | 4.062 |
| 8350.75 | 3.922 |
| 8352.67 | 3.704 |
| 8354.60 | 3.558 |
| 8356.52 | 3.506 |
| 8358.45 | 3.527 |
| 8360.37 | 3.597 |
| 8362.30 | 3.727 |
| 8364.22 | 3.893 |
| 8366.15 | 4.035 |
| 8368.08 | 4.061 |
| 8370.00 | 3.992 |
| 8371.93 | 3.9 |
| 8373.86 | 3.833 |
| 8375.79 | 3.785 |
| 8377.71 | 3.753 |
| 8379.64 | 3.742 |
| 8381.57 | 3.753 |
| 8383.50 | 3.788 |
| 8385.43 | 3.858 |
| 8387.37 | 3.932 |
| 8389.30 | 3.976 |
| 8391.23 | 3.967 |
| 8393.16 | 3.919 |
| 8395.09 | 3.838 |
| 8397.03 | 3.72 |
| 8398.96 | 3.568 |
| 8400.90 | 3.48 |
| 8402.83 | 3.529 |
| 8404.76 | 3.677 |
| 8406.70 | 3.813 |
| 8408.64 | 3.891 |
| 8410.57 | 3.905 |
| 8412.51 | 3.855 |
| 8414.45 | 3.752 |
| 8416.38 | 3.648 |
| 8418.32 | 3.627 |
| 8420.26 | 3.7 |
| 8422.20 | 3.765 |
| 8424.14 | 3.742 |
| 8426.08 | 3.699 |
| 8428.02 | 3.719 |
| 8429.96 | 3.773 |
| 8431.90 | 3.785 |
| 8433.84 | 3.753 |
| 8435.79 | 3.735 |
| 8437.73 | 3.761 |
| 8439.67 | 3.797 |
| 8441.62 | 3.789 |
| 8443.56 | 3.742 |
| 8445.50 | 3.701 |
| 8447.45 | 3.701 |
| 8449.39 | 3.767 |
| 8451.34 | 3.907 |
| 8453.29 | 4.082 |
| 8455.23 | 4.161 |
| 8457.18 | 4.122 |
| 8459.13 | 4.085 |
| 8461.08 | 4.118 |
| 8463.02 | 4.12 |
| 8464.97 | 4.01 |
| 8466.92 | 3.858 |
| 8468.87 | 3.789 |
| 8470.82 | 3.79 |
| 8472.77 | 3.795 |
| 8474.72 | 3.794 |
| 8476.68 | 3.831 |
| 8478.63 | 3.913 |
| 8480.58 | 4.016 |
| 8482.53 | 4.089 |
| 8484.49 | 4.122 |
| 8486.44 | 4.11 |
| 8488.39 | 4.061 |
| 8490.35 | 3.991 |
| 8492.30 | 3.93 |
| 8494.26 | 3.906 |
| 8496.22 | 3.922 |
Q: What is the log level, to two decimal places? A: 1.35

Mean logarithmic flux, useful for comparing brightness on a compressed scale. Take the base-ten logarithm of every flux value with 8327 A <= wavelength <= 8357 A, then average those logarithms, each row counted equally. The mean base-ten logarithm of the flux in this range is 0.591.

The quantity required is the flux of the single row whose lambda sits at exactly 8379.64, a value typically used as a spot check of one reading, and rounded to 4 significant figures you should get 3.742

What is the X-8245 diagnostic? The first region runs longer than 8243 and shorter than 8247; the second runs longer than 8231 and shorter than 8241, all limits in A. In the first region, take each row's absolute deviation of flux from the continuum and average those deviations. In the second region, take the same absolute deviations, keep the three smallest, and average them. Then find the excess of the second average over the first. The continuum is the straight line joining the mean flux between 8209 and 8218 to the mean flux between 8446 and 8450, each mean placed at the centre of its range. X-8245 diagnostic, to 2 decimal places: -0.18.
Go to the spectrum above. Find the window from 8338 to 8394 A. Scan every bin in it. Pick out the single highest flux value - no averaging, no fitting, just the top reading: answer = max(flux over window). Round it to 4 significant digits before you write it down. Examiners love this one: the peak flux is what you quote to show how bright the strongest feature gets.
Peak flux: 4.062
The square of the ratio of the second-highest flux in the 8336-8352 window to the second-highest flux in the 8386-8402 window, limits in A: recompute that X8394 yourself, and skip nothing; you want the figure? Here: 1.03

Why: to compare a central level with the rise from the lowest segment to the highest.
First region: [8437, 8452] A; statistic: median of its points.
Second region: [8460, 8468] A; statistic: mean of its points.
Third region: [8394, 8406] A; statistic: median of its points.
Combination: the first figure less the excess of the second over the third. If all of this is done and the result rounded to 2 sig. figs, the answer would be 3.4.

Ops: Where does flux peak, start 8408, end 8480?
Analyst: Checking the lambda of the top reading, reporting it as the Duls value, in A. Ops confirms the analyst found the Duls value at 8455.23 A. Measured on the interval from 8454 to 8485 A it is 8455.23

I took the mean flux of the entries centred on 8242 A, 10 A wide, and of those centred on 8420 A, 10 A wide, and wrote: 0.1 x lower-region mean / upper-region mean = 0.098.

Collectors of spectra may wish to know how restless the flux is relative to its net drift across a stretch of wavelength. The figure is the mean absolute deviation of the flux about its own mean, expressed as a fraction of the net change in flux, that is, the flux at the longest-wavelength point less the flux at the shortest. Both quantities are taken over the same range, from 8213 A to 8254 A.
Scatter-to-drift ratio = -0.3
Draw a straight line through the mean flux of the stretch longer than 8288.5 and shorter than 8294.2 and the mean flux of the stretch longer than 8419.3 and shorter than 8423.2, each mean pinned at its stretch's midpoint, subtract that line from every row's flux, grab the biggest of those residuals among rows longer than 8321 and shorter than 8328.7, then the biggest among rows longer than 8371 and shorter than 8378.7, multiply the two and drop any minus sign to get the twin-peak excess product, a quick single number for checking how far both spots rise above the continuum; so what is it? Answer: 0.013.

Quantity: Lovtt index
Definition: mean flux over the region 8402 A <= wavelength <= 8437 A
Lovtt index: 3.74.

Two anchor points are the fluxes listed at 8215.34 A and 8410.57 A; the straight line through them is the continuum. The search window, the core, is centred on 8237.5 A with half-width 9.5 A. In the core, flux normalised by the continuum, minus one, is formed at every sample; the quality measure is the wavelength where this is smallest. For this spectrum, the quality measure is 8243.76 A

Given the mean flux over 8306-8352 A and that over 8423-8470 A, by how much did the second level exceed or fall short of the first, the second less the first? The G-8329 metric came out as -0.02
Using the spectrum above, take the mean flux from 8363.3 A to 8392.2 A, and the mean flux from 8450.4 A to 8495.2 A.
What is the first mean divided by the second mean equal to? 0.975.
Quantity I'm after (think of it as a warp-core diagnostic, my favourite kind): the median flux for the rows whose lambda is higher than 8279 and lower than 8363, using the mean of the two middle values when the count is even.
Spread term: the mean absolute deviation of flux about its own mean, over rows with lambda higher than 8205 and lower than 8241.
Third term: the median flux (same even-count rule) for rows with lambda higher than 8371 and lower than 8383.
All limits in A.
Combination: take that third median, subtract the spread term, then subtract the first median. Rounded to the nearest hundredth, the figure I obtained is -0.12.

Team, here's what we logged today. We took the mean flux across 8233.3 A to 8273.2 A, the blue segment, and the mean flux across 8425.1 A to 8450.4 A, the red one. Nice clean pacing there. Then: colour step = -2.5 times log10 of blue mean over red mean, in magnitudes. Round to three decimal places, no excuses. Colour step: 0.017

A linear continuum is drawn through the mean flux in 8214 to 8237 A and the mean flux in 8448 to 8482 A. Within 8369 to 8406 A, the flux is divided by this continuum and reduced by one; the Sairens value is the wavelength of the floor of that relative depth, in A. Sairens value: 8400.90 A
